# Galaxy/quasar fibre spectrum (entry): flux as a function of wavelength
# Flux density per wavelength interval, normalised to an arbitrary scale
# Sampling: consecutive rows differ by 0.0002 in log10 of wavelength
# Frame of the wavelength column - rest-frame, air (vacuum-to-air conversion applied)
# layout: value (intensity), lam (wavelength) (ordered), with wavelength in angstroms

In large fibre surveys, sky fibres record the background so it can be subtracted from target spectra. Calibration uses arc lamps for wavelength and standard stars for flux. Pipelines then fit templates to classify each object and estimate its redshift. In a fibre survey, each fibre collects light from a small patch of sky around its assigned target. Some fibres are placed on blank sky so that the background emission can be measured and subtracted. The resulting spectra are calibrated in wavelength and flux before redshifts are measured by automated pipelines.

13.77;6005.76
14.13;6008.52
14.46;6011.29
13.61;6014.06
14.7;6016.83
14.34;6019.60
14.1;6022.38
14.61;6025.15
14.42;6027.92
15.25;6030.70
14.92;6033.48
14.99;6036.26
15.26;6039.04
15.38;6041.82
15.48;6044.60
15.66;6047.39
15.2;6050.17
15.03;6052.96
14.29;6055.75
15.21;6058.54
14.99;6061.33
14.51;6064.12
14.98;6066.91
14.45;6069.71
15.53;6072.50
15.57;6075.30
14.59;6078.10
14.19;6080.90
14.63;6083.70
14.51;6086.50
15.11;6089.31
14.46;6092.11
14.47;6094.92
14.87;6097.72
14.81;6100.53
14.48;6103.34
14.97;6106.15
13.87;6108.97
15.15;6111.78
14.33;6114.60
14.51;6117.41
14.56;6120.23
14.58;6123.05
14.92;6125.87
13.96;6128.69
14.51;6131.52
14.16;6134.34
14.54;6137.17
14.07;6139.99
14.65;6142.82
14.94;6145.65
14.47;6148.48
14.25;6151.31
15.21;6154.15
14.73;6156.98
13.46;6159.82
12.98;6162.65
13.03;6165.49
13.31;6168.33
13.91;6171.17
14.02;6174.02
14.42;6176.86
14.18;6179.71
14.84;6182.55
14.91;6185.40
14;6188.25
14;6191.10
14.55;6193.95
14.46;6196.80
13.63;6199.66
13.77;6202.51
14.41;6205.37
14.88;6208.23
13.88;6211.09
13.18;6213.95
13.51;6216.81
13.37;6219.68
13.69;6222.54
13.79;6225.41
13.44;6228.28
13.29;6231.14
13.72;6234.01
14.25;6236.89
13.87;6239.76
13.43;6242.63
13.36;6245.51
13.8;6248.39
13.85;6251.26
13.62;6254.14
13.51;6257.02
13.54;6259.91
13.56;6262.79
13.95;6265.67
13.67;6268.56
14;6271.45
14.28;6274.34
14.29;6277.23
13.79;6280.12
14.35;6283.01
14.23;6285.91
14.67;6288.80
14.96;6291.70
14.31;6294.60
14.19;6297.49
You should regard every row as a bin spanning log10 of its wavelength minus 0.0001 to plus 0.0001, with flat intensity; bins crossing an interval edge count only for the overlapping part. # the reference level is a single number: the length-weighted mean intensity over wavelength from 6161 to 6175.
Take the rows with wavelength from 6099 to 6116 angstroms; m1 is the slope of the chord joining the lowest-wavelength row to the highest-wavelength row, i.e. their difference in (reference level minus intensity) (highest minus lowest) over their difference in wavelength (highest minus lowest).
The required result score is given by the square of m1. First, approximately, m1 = 0.034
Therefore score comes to 0.001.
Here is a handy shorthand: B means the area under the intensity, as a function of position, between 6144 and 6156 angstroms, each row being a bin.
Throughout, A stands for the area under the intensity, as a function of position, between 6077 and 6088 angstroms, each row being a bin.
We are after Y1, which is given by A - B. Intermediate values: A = 159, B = 177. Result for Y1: -17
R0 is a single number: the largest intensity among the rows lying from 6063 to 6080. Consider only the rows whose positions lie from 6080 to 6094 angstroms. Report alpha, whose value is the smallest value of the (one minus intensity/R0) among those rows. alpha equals 0.030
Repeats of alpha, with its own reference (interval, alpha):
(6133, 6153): 0.040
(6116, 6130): 0.042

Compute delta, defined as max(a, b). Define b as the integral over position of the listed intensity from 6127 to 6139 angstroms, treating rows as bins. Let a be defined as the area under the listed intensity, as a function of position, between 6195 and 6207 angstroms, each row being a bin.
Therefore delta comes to 172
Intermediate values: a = 169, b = 172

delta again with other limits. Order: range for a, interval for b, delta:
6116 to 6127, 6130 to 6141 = 161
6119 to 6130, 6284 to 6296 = 174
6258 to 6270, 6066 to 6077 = 166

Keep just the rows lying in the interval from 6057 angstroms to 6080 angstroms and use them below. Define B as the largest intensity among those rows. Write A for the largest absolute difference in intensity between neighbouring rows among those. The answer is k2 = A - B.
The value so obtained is -14.5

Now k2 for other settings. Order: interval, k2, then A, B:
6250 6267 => -13.6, 0.4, 13.95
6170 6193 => -14.0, 0.9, 14.91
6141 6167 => -13.9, 1.3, 15.21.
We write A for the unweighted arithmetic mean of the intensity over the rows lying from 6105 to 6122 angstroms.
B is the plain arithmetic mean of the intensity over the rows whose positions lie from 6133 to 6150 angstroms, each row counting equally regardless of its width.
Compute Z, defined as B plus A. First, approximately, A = 14.6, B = 14.5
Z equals 29.0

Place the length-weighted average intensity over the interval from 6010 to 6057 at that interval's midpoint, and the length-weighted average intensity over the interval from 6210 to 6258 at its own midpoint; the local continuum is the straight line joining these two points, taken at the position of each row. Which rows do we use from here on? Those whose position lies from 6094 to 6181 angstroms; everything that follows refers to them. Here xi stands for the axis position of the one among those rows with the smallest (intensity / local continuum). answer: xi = 6162.65 angstroms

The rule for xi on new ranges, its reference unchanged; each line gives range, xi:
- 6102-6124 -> 6108.97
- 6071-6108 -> 6080.90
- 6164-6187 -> 6165.49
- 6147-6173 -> 6162.65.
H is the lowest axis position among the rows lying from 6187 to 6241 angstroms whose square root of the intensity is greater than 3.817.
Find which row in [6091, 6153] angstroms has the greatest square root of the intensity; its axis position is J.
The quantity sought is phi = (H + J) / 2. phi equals 6160.0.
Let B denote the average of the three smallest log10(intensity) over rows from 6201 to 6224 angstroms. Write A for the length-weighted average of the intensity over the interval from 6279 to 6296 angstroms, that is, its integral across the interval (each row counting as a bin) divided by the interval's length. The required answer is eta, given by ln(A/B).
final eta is 2.55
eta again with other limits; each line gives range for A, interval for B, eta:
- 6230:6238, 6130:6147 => 2.48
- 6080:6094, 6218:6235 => 2.56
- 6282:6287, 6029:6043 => 2.49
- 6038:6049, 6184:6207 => 2.61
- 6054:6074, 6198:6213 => 2.57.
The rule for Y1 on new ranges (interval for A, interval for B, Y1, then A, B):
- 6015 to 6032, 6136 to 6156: -45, 247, 292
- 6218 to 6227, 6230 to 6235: 55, 122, 67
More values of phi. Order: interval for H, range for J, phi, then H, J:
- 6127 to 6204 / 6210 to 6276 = 6208.6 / 6142.82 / 6274.34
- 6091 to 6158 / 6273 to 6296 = 6194.7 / 6097.72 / 6291.70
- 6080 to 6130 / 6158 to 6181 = 6130.3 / 6083.70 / 6176.86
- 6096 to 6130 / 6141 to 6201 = 6125.9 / 6097.72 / 6154.15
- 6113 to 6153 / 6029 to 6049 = 6085.2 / 6123.05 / 6047.39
